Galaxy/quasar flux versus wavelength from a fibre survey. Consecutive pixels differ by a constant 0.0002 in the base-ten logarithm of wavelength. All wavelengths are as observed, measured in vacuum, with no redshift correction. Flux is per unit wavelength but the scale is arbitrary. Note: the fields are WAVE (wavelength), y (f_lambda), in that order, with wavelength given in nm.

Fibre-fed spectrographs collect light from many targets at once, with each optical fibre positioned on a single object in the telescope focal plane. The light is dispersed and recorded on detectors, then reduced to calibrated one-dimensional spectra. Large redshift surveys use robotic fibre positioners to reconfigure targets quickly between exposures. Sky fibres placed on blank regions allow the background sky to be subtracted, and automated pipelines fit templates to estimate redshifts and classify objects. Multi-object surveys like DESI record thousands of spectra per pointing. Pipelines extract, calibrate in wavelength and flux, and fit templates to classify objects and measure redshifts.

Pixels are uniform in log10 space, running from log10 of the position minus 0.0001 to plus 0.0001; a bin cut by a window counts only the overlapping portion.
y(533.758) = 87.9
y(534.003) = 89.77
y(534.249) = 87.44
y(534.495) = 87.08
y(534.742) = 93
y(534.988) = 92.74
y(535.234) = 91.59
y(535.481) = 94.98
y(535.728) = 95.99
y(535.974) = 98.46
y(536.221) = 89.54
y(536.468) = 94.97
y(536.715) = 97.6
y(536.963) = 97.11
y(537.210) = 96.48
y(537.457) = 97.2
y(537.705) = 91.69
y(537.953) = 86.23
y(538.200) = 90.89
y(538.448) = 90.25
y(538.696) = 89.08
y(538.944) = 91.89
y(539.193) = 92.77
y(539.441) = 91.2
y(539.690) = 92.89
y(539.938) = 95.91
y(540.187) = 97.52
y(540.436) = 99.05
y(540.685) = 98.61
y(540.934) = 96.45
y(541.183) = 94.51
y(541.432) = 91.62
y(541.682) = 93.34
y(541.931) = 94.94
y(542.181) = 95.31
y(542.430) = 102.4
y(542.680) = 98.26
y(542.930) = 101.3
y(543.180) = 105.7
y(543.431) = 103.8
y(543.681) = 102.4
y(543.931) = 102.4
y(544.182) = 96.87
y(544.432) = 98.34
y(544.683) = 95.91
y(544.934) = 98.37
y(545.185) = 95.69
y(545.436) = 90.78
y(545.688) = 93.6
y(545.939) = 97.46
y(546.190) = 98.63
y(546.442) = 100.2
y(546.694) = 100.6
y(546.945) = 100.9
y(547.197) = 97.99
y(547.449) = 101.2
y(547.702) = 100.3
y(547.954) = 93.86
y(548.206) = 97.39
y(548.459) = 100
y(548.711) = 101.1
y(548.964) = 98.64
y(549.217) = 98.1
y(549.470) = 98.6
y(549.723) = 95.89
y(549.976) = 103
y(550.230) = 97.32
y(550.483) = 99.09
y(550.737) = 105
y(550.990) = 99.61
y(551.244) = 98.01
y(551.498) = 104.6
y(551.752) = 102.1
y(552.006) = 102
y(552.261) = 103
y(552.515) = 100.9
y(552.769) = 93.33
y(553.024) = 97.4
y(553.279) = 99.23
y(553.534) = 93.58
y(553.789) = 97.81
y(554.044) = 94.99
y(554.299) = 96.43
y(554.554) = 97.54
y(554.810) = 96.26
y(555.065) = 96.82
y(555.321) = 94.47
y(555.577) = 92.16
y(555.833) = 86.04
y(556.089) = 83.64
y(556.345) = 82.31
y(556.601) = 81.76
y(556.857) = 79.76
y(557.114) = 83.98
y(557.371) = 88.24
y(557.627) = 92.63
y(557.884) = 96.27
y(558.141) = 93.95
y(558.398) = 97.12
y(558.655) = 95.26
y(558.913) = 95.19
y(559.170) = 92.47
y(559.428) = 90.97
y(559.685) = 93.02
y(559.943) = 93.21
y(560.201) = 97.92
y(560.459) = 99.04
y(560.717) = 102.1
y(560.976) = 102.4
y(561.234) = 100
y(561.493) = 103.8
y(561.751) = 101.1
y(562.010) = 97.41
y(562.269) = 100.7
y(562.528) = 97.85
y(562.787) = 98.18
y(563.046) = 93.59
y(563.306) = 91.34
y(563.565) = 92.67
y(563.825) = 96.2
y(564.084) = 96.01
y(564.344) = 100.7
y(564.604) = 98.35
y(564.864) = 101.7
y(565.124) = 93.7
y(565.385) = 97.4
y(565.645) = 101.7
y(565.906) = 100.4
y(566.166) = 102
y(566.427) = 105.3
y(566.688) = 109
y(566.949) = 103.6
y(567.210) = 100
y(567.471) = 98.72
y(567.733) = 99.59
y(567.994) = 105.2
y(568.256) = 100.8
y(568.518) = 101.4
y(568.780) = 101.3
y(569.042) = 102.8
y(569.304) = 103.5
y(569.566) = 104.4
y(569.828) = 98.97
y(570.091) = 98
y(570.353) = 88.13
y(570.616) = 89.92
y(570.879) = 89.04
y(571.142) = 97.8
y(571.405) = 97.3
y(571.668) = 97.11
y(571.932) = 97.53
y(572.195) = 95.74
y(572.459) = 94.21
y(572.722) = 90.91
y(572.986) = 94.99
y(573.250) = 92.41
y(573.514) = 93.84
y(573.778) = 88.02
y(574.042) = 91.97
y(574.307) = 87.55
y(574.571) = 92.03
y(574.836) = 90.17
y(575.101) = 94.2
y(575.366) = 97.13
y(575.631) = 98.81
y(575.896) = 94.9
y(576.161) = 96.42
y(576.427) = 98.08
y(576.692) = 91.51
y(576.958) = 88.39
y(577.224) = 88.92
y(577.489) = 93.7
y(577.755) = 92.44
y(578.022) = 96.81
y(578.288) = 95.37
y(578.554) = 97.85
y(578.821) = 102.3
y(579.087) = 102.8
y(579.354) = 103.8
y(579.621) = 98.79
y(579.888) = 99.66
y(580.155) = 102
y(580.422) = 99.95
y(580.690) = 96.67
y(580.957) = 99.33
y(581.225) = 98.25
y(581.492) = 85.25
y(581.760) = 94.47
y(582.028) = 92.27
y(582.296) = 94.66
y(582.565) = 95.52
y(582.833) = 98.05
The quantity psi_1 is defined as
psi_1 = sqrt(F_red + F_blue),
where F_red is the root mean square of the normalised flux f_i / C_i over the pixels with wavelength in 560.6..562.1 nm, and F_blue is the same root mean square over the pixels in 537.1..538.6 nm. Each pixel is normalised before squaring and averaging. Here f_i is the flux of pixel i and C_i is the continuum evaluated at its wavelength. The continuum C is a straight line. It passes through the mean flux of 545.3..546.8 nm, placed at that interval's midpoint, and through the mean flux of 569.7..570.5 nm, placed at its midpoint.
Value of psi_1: 1.42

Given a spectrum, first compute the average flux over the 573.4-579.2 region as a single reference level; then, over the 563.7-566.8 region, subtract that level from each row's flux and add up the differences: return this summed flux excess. 72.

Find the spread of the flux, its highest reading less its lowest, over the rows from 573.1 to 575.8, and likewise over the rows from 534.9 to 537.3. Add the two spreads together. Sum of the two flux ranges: 20.2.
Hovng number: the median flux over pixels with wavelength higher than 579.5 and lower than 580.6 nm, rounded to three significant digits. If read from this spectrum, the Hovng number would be 99.8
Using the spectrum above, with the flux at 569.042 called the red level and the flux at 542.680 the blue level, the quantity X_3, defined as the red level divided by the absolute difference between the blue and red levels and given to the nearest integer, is 23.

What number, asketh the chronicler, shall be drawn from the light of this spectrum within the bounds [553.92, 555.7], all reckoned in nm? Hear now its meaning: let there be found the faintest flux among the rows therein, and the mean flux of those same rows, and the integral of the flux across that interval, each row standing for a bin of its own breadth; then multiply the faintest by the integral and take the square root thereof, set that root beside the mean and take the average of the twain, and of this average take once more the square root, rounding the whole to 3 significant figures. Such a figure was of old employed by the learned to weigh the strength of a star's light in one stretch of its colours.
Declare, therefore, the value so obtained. 10.5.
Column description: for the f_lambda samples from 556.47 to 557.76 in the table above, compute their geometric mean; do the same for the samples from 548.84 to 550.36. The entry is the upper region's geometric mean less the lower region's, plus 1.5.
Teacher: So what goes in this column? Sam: -12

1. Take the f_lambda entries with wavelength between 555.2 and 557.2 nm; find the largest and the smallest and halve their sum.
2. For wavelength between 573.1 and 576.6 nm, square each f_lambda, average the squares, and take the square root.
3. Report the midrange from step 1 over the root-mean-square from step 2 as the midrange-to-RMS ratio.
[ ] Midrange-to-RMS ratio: 0.93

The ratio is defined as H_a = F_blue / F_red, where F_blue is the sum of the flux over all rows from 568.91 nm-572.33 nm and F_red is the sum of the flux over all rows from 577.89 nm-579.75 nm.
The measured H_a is 1.8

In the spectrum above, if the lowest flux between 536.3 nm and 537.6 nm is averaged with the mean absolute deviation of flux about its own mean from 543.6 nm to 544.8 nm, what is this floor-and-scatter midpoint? 48.8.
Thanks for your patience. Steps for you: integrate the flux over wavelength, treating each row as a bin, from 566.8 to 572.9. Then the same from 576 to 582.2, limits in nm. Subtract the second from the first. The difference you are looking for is 1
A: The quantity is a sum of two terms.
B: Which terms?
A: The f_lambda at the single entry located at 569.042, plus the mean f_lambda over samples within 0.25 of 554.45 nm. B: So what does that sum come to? 200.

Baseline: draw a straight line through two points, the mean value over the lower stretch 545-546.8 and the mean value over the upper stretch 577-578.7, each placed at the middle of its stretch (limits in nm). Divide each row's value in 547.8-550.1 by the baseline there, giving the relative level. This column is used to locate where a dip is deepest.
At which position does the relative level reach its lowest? 547.954 nm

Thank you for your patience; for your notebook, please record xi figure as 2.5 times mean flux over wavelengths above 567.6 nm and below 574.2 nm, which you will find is 241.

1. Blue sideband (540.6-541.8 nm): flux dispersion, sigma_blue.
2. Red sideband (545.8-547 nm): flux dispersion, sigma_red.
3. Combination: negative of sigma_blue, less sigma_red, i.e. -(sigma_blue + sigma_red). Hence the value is -4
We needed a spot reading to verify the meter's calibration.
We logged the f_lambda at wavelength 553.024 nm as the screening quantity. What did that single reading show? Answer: 97.4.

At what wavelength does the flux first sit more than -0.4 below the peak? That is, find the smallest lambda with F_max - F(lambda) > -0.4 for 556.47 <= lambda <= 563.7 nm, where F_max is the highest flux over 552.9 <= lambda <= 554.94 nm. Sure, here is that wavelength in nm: 556.601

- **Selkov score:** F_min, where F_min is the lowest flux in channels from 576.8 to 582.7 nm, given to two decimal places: 85.25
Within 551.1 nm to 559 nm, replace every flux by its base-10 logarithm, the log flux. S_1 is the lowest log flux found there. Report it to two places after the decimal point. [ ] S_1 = 1.90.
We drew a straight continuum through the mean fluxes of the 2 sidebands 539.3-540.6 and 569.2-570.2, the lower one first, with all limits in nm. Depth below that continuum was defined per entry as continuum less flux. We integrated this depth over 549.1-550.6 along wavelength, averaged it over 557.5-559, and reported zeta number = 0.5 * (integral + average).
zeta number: 0.9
